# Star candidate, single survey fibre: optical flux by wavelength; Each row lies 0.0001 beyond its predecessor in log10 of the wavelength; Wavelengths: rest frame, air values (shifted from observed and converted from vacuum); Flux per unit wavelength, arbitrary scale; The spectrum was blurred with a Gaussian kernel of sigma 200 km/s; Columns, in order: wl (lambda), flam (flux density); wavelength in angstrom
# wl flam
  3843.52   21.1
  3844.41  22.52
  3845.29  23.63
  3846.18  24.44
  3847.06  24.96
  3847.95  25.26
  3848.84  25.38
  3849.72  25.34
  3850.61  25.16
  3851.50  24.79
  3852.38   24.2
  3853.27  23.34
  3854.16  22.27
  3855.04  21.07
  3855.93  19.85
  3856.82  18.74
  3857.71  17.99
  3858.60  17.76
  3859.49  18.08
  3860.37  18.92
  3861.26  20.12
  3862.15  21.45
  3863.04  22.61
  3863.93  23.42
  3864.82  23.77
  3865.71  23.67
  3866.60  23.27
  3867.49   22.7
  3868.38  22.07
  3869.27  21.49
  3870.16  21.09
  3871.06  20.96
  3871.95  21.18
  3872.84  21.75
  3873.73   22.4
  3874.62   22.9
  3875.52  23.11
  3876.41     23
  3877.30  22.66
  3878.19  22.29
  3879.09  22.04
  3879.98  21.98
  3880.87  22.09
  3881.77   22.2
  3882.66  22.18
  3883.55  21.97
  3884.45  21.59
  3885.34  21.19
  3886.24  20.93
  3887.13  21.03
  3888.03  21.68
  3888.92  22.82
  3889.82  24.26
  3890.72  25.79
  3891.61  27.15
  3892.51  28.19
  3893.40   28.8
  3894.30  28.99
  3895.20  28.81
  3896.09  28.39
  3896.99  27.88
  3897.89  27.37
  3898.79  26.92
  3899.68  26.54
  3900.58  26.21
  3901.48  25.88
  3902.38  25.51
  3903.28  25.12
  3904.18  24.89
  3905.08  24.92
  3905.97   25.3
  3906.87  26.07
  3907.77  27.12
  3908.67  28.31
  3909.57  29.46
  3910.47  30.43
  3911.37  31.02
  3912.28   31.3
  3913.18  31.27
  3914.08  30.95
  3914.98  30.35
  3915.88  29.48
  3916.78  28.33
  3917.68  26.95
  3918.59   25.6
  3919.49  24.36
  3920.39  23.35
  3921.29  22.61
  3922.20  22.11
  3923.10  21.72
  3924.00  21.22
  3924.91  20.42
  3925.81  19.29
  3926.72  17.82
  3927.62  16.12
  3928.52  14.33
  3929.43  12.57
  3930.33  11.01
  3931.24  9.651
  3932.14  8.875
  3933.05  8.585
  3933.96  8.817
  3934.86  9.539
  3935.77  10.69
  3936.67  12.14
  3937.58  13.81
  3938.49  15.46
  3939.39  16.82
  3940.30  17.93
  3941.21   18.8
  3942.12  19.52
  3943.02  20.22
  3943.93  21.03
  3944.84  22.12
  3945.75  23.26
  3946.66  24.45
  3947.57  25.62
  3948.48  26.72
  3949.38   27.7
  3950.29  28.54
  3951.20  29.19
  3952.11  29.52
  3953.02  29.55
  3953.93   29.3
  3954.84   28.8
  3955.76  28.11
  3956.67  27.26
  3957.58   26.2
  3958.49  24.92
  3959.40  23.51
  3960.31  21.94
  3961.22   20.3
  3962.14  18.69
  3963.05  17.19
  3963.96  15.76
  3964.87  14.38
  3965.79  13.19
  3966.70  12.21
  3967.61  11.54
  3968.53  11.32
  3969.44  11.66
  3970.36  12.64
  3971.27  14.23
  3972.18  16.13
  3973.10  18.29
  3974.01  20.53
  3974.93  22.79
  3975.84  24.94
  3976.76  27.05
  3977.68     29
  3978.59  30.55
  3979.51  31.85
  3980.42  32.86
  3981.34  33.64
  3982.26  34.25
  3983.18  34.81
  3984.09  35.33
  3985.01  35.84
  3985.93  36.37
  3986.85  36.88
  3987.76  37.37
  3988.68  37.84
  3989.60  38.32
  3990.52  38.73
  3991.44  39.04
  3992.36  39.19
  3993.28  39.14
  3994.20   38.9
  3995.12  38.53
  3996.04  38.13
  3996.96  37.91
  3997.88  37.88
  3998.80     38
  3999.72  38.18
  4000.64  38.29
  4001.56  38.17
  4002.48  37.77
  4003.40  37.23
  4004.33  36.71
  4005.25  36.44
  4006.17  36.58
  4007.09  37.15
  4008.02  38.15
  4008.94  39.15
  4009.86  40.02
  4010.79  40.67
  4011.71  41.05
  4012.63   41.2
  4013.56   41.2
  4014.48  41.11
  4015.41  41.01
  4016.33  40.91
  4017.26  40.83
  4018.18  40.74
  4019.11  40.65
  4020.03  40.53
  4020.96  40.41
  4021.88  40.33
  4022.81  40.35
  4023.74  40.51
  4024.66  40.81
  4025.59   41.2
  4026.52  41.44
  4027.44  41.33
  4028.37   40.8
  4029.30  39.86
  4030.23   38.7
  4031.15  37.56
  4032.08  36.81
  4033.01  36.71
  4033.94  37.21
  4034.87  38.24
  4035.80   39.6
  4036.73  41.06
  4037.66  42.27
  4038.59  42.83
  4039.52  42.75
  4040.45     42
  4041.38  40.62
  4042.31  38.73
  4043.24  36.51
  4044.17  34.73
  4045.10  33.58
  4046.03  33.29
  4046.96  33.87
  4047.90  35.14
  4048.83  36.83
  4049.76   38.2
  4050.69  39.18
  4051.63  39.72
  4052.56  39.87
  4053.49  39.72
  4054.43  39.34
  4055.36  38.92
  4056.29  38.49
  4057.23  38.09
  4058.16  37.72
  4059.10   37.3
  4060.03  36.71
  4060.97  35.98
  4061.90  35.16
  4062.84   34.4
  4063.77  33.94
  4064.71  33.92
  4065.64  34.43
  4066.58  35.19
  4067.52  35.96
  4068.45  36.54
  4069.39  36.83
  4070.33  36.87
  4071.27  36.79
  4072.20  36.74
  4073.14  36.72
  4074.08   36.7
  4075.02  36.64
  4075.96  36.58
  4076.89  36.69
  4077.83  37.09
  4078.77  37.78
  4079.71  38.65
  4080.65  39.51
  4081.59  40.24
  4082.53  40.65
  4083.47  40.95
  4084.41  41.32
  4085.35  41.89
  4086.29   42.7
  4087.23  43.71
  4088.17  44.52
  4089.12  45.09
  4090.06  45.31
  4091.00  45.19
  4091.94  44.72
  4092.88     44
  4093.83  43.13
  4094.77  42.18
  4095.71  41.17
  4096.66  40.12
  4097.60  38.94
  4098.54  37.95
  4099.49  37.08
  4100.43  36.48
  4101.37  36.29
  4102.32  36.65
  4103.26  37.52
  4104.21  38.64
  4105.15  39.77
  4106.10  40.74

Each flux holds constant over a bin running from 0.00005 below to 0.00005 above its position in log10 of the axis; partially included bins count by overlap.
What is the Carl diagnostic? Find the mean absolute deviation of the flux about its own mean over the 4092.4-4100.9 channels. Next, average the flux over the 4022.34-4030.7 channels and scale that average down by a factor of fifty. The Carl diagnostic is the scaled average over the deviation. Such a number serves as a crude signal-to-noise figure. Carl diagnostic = 0.4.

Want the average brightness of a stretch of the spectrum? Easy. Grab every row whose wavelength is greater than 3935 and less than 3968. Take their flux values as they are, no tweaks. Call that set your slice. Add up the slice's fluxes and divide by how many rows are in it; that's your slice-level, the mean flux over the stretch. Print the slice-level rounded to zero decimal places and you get 21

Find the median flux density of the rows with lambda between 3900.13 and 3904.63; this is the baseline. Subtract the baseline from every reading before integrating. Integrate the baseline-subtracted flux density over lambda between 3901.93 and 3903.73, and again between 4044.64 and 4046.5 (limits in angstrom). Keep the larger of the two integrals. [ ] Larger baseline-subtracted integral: 15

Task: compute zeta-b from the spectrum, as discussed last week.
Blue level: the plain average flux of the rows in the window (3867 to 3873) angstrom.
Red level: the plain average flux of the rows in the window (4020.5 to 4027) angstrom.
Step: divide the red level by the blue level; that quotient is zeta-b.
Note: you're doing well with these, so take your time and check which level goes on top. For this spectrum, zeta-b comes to 1.9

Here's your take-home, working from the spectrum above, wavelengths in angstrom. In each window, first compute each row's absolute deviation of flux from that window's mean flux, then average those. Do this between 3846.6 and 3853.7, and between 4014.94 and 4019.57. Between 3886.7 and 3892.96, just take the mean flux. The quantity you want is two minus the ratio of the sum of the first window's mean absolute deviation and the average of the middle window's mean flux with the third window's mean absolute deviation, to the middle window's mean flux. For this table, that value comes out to 1.48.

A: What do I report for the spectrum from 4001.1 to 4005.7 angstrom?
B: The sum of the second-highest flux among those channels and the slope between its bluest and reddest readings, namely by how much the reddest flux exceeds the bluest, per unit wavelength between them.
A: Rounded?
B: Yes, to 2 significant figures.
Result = 37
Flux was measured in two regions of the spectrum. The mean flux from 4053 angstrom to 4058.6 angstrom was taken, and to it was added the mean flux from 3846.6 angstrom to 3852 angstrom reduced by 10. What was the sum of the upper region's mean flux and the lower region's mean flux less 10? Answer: 54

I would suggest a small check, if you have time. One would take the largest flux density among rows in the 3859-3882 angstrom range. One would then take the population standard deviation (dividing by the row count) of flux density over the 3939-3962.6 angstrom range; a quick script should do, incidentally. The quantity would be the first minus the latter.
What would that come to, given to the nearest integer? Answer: 20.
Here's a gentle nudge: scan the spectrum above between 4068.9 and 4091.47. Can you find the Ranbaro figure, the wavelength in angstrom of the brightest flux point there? 4090.06 angstrom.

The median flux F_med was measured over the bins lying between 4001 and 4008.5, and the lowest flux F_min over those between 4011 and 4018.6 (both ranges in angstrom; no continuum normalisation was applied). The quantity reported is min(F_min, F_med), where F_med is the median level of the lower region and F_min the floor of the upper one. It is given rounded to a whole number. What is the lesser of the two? 37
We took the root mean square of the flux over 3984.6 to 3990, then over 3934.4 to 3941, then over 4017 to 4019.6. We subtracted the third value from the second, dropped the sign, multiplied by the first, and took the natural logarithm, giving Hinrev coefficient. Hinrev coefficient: 6.9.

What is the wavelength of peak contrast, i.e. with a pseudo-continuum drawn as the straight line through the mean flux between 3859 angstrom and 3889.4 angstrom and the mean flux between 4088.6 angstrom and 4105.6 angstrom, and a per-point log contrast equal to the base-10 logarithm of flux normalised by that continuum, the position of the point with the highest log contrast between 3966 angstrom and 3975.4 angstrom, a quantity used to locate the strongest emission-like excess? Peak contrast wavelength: 3974.93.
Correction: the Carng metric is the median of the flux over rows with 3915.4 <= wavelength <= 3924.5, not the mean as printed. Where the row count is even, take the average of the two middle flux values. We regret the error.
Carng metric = 23.9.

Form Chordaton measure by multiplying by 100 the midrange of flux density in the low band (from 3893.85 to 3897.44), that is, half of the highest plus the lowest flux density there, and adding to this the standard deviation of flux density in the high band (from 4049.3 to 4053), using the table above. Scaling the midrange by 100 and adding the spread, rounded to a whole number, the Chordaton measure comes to 2844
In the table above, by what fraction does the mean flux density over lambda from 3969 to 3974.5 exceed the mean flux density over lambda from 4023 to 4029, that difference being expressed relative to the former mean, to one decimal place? -1.6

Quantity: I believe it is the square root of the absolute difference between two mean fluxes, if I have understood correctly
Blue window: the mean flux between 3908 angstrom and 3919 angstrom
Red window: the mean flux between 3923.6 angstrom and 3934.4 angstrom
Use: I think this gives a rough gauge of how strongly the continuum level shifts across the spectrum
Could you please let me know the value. 3.92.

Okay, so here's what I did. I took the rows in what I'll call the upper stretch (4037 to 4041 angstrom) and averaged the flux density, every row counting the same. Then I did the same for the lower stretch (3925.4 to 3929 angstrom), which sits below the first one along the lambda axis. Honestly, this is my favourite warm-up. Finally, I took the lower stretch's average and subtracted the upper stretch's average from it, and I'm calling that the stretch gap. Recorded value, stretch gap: -26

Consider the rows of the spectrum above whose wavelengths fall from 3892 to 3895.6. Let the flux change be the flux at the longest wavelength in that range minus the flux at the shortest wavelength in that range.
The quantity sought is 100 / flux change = 161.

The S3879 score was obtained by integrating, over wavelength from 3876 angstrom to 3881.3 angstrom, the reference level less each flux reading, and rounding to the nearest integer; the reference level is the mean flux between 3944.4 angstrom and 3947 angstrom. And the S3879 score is 5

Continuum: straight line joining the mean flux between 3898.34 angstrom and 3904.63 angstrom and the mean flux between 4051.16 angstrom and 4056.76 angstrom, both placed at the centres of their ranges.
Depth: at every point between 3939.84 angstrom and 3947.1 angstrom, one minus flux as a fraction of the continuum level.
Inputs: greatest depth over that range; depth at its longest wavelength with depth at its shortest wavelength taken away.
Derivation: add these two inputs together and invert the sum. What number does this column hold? 5.5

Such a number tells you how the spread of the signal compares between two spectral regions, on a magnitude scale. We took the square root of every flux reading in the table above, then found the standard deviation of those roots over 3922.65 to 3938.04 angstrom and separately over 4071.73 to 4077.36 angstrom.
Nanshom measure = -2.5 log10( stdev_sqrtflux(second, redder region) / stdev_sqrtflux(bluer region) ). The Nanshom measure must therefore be 5.3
